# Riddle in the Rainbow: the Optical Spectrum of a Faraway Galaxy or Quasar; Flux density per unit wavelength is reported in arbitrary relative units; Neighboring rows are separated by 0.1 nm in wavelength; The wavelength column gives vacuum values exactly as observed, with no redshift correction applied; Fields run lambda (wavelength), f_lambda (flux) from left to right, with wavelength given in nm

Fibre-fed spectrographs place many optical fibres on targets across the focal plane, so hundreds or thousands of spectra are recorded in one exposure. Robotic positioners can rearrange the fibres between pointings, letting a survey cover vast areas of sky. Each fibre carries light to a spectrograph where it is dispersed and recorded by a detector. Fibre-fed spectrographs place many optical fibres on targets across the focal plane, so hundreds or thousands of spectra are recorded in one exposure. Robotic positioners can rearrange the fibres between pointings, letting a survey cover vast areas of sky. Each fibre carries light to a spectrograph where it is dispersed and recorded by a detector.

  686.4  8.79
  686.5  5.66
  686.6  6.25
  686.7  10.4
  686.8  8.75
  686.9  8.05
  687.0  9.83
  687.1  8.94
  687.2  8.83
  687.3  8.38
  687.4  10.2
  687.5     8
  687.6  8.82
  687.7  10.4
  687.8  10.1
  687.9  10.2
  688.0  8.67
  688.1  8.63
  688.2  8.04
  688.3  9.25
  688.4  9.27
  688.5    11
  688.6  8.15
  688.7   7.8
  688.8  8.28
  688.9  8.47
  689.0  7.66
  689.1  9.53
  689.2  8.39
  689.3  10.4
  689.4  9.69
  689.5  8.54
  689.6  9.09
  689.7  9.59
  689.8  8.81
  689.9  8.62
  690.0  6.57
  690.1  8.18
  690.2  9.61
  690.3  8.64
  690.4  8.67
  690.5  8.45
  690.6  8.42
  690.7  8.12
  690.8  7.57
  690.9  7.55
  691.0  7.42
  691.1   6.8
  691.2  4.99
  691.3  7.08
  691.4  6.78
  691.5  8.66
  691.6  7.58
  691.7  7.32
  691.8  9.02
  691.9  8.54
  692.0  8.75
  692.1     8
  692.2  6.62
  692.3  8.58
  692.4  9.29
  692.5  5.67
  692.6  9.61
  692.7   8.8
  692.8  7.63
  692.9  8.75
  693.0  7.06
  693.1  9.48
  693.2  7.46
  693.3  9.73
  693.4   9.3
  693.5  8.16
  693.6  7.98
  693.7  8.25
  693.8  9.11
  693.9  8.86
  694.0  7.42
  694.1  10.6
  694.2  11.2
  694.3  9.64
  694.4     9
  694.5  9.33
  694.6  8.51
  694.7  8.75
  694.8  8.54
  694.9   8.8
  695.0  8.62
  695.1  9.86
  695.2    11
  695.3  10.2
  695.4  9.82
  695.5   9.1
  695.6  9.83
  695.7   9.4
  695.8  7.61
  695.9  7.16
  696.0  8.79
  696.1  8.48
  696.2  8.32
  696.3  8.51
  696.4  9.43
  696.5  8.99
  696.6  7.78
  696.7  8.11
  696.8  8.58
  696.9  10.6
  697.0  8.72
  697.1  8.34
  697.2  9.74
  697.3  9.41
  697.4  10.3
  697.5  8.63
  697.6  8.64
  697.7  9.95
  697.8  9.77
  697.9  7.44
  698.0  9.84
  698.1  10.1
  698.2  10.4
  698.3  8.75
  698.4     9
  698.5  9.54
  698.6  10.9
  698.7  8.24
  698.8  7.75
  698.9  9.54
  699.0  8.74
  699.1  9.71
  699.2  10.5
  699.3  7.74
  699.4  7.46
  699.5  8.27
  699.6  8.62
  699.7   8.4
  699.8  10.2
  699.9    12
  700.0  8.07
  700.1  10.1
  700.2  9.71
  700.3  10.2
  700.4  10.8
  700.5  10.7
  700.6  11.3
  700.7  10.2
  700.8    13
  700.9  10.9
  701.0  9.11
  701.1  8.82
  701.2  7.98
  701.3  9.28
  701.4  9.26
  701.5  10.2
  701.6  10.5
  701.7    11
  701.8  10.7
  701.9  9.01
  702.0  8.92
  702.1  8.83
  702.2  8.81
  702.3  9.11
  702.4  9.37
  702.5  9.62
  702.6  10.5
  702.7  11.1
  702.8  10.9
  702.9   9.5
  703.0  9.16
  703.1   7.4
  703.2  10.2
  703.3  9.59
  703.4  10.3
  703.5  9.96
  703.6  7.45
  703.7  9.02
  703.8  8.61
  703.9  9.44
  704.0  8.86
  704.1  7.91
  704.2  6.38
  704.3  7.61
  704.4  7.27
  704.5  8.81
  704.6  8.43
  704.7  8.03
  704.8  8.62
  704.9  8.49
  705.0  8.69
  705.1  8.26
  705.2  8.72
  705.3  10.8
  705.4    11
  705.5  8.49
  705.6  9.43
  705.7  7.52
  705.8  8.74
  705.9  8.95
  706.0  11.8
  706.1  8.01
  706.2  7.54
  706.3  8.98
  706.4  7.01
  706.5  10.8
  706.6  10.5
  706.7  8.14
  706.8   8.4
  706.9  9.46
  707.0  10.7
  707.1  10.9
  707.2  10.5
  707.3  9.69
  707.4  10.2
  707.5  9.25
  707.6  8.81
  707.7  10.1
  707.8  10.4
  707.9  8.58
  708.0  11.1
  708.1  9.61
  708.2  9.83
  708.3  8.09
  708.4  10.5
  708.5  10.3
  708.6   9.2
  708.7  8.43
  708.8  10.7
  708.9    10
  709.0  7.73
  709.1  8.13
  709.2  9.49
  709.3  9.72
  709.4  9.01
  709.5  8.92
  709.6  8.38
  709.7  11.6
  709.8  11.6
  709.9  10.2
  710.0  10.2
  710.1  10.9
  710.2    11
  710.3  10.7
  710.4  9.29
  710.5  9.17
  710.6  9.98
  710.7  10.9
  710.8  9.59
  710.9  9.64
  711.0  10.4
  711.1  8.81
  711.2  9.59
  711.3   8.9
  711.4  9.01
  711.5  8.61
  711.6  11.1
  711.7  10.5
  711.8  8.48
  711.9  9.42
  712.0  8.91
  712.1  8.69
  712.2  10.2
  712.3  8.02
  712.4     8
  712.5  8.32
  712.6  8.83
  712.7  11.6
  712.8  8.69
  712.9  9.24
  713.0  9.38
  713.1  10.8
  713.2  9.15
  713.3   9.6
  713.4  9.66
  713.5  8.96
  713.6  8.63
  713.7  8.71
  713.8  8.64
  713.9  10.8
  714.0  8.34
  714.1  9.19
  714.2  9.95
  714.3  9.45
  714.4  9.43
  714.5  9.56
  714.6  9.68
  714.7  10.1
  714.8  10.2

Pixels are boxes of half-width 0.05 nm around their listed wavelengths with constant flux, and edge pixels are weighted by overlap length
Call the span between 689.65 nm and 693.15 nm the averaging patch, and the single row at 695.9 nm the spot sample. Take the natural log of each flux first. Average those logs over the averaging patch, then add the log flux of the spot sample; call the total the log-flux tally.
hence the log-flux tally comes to 4.04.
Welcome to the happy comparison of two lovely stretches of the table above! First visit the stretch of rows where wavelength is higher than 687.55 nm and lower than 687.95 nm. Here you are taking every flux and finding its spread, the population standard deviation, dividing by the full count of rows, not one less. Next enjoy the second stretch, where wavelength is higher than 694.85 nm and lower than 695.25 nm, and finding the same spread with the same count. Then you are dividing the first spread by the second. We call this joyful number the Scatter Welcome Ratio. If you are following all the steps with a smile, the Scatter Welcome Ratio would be 0.7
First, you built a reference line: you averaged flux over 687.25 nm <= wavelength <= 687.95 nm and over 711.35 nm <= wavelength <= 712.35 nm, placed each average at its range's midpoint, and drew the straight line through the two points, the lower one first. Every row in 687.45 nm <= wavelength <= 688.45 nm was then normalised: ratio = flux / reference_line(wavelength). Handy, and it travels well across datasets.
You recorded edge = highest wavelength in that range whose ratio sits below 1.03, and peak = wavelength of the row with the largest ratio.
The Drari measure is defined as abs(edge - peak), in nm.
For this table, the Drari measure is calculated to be 0.70 nm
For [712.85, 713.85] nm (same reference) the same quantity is 0.70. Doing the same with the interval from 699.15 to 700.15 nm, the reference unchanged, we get 0.10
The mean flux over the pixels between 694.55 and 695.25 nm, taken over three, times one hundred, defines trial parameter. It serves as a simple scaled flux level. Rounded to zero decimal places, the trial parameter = 305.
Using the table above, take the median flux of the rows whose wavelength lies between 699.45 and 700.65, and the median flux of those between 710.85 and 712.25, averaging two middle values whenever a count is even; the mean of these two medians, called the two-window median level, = 9.7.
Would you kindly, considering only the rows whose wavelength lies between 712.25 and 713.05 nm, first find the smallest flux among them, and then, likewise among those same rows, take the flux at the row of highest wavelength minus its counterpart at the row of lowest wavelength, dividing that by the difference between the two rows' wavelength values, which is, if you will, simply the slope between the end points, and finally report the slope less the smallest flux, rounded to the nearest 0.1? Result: -6.1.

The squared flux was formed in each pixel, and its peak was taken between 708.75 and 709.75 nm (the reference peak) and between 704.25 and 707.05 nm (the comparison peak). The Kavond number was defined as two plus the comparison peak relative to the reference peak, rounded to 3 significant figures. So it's 3.03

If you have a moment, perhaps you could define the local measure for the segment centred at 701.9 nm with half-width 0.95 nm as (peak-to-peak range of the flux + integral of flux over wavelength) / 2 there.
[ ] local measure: 10.7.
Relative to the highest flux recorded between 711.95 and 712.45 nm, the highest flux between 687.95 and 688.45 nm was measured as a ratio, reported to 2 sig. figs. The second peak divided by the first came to 0.91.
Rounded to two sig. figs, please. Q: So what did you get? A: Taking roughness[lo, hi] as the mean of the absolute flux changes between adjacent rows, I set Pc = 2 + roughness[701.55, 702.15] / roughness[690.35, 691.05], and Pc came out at 4.6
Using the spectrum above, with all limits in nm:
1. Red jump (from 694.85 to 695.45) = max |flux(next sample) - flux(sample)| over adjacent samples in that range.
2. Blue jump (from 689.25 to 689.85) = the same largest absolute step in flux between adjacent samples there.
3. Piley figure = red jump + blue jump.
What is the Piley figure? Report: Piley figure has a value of 2.4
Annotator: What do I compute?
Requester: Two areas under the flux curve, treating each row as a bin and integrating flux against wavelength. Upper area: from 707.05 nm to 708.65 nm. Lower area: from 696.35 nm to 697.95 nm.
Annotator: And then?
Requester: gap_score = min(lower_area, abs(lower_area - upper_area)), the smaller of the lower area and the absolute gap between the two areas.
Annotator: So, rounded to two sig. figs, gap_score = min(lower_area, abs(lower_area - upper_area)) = 1.3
